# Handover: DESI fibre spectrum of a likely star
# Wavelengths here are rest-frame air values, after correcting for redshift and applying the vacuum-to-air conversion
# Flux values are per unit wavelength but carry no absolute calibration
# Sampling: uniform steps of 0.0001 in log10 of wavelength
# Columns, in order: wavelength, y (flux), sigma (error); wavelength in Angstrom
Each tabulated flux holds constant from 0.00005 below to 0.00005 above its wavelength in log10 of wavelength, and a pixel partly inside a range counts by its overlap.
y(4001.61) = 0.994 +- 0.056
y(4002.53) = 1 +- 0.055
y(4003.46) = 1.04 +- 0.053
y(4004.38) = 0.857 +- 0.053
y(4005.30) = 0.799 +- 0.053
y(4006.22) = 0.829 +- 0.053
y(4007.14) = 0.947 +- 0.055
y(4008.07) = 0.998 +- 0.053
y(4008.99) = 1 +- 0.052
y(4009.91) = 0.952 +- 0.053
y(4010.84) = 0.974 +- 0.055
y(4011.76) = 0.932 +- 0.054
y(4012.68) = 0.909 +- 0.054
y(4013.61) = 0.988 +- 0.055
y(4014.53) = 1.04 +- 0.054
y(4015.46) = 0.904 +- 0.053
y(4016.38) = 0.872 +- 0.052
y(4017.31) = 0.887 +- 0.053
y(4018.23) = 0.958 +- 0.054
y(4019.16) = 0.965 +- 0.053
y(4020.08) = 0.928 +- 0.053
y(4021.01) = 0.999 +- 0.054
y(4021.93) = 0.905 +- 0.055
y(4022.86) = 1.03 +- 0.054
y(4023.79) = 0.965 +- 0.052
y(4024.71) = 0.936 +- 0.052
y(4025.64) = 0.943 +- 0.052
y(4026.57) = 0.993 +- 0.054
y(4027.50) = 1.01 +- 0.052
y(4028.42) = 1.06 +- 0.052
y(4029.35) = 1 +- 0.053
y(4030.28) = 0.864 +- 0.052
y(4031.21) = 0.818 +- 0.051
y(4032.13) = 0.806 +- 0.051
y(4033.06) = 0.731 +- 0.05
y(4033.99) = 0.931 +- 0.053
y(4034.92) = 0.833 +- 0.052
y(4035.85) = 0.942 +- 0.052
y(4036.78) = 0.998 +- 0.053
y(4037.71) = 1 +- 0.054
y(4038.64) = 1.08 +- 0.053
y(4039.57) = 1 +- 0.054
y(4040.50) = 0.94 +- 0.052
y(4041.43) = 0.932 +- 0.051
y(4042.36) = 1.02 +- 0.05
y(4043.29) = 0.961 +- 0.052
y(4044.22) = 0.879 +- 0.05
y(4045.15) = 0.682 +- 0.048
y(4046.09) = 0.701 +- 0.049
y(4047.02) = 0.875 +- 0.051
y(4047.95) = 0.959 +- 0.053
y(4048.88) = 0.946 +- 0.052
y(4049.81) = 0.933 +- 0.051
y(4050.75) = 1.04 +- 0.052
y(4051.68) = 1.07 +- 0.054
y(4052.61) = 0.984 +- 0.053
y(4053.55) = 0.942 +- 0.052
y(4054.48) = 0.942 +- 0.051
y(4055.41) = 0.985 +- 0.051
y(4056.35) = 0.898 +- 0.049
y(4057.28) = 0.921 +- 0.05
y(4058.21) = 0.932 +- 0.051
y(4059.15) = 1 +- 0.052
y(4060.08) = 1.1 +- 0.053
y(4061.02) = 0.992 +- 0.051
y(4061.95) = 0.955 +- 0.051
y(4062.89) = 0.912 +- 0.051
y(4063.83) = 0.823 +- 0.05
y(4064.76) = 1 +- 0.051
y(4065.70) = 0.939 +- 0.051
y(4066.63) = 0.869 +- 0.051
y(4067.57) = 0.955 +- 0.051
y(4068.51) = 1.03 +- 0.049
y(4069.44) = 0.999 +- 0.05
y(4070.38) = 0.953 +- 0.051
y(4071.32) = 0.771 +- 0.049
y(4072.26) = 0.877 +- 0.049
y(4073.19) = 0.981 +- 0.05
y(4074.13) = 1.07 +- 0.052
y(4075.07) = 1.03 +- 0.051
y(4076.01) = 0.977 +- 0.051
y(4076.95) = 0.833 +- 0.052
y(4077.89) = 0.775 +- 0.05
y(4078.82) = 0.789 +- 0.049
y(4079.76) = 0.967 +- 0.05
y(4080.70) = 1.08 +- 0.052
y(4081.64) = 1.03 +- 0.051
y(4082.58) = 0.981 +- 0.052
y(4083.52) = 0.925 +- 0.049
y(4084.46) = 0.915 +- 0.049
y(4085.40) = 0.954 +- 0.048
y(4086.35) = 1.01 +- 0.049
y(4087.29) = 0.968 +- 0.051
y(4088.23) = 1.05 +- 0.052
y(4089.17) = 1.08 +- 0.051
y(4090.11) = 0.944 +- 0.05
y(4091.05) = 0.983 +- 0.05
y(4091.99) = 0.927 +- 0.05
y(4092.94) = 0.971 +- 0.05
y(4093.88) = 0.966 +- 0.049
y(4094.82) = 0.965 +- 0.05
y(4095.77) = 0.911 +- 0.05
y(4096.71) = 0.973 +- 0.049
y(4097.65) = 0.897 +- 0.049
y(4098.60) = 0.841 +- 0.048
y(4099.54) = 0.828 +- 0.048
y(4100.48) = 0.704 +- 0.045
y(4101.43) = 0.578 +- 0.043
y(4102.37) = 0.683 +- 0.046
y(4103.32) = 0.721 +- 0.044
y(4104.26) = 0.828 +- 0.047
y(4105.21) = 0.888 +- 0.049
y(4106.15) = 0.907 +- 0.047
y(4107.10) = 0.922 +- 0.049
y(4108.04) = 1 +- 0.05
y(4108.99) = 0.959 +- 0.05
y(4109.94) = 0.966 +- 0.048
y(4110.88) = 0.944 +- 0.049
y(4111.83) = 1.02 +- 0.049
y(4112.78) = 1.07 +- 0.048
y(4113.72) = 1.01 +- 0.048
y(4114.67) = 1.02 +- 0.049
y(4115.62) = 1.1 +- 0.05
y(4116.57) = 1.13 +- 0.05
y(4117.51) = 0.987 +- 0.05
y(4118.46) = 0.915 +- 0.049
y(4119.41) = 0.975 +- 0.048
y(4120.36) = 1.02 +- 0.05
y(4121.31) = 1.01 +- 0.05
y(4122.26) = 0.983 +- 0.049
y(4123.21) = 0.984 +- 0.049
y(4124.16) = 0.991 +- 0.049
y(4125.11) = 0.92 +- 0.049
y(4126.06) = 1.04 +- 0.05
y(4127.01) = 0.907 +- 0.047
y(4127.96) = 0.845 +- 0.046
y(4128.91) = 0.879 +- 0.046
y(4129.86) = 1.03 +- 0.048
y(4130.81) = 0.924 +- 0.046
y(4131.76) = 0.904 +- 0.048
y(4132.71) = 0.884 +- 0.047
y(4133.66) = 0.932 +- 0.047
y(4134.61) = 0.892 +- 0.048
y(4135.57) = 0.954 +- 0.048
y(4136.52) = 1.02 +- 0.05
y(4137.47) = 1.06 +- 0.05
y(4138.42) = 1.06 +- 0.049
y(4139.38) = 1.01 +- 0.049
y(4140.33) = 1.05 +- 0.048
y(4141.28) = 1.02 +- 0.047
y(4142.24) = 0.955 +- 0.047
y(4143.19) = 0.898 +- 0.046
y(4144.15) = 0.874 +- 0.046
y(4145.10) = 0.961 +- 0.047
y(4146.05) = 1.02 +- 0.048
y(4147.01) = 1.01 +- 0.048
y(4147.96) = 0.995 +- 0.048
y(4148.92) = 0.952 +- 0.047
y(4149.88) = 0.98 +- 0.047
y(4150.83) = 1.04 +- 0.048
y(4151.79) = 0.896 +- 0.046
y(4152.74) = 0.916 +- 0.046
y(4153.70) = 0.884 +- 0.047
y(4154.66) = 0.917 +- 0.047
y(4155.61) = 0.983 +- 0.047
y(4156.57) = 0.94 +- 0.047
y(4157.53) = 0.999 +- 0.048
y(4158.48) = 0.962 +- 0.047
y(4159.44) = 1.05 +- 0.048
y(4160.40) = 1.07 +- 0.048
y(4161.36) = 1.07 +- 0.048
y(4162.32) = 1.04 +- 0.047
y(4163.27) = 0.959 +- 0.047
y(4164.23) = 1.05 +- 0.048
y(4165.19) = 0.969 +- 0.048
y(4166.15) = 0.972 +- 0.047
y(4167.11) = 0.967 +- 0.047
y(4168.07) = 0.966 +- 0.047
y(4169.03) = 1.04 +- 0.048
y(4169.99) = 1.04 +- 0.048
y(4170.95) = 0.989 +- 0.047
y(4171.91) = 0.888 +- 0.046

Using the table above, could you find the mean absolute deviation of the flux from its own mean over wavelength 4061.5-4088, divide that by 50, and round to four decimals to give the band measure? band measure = 0.0013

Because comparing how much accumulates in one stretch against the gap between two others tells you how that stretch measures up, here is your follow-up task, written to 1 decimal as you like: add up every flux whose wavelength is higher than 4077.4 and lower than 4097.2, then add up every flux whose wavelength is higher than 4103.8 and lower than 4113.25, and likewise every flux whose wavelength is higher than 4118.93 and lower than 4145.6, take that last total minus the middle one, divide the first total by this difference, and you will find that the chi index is 1.2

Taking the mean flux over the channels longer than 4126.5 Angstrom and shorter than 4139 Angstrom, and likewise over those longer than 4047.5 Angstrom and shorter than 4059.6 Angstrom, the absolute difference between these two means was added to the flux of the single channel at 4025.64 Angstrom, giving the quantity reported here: 0.96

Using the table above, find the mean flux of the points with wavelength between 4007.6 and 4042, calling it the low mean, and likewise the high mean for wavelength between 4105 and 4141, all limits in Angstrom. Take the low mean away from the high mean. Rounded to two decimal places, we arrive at 0.03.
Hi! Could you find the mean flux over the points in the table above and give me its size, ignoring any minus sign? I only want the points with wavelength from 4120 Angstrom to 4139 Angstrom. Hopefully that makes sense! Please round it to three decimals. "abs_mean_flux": 0.962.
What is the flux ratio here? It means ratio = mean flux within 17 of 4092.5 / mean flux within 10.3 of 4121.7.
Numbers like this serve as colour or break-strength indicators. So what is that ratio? 0.92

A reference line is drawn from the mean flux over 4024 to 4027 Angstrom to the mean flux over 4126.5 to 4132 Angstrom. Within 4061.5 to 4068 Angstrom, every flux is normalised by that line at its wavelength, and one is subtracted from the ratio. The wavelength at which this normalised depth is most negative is 4063.83 Angstrom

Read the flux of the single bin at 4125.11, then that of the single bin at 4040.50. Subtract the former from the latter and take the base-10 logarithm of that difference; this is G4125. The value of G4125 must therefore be -1.70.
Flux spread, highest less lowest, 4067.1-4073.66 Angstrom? 0.26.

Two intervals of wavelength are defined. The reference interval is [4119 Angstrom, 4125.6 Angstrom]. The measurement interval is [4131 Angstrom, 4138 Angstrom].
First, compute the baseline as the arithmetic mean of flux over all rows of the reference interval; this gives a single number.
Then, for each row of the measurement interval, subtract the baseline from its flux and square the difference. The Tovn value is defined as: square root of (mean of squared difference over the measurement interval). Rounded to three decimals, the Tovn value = 0.071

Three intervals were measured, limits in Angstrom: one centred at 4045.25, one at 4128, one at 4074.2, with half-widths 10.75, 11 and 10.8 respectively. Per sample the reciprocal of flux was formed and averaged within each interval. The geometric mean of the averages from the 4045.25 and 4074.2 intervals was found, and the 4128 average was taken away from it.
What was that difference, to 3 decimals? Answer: 0.032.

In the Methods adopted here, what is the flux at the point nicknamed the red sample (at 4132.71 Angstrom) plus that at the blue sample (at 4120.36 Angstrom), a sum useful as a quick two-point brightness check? 1.90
